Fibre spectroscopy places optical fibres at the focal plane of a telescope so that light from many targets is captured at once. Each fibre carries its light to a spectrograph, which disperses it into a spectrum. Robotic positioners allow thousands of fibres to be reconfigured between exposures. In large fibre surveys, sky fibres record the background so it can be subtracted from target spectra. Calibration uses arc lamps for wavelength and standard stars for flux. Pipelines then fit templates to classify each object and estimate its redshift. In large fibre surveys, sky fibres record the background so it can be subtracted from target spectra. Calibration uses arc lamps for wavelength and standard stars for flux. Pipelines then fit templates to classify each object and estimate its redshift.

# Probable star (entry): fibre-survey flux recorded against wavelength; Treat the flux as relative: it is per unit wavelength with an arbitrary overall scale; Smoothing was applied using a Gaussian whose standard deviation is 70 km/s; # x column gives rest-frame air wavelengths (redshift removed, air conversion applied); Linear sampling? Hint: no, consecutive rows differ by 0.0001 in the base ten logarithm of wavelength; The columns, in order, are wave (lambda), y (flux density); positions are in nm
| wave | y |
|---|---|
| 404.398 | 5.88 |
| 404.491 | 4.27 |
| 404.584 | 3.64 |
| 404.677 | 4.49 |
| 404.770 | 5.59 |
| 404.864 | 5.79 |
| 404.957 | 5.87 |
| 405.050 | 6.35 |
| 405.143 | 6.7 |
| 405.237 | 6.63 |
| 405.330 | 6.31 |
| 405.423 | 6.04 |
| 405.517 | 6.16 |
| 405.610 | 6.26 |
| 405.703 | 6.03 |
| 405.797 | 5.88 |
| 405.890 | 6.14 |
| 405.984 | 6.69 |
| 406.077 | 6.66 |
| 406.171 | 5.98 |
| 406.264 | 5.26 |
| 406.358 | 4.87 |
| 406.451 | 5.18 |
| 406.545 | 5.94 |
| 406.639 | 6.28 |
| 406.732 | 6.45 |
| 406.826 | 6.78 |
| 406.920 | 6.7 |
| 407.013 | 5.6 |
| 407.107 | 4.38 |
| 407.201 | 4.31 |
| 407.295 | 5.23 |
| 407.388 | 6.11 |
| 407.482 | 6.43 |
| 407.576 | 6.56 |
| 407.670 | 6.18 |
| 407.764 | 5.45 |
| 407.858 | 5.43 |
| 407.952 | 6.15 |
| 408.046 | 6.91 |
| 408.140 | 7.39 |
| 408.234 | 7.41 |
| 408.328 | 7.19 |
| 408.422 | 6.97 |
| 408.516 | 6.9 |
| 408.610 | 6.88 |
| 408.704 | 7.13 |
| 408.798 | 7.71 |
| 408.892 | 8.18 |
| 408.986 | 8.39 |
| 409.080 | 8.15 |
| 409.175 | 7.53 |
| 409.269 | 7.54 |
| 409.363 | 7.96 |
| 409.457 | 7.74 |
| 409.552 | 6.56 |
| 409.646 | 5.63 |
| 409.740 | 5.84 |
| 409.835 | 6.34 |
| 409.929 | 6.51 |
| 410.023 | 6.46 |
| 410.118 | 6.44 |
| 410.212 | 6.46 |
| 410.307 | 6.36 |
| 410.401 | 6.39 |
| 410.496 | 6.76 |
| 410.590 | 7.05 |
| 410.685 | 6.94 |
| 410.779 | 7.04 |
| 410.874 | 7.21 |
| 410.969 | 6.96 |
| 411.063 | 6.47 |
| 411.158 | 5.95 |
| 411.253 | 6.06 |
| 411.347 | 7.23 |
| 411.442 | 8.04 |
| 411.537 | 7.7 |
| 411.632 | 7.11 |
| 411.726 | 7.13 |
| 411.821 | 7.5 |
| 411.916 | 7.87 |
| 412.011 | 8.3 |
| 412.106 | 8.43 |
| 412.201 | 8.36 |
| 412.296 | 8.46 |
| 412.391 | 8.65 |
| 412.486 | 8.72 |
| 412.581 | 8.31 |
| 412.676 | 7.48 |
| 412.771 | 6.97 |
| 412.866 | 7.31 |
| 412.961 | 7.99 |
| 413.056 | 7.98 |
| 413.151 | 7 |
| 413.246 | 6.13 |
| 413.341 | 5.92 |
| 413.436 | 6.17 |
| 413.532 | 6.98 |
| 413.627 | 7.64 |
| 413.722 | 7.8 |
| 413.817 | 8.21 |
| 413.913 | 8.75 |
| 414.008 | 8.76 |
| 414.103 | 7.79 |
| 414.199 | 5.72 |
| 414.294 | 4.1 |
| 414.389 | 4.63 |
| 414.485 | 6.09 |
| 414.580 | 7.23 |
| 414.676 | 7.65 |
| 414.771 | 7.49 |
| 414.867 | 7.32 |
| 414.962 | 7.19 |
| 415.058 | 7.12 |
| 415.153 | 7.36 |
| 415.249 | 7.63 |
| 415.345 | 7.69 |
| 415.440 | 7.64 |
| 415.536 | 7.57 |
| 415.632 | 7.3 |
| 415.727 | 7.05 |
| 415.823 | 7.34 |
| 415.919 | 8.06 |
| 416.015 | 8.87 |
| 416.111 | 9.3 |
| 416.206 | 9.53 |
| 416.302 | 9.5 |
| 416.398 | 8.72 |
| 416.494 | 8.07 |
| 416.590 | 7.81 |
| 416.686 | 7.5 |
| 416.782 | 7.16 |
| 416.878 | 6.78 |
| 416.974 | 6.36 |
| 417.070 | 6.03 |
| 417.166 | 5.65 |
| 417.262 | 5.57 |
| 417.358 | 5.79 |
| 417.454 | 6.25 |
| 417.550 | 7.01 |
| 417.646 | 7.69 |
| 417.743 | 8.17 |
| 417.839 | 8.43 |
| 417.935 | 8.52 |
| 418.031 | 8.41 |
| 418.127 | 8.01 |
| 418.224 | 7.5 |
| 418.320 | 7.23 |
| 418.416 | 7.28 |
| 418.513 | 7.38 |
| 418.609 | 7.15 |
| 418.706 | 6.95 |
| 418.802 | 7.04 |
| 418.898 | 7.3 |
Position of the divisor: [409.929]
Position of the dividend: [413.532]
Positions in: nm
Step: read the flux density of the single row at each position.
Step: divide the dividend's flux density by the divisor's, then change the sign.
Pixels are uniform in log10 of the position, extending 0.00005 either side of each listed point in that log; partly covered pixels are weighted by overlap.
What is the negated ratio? -1.07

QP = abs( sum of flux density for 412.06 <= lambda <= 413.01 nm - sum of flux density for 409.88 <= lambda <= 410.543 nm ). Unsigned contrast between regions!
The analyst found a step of 35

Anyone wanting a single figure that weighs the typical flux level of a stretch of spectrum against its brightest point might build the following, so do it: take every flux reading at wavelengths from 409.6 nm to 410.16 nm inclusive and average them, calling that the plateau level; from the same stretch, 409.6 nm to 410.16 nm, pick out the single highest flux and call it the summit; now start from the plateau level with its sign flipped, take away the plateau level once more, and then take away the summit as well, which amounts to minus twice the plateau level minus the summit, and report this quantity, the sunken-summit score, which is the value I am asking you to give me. -18.9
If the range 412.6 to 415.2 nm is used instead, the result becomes -22.9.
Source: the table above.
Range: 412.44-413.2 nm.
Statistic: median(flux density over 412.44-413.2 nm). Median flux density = 7.7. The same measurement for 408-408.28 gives 7.4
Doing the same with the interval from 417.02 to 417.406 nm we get 5.7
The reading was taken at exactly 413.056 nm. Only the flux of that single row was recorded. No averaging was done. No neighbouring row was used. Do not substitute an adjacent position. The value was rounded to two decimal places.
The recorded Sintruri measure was 7.98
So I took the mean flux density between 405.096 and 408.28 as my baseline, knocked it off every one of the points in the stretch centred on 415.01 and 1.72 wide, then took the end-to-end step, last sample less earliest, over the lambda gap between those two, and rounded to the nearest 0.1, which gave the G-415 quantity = 1.0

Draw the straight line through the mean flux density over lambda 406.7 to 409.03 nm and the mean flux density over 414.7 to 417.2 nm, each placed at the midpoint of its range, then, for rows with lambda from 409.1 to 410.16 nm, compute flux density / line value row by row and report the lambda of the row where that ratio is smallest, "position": 409.646 nm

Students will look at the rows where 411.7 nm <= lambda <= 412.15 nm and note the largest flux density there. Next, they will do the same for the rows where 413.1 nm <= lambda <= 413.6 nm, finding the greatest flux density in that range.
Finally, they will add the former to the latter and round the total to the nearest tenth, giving 15.4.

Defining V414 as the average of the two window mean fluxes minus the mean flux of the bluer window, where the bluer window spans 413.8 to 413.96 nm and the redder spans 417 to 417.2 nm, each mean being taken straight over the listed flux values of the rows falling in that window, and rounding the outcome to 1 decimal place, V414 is -1.3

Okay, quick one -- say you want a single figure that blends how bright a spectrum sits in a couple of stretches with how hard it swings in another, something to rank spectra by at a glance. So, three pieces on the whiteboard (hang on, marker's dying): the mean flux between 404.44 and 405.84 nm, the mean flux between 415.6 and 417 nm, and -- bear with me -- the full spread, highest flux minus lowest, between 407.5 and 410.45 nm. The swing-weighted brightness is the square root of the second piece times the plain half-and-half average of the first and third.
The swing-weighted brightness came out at 5.9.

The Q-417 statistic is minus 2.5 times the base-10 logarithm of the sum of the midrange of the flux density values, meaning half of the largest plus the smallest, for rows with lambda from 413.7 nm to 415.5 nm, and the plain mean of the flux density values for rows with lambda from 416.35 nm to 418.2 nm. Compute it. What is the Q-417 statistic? -2.84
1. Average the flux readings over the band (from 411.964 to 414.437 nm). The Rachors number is 7.41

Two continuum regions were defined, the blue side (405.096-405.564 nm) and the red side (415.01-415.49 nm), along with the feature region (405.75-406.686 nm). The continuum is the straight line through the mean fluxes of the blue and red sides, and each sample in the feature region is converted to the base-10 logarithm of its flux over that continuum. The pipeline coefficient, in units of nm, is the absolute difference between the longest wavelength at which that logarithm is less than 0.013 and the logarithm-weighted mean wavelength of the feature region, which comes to 0.31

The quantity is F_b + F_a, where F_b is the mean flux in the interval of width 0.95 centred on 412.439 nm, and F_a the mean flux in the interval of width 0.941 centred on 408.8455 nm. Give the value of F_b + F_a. 15.6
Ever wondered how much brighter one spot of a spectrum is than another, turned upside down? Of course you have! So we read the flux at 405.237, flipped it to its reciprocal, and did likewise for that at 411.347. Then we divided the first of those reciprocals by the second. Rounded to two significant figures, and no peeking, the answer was 1.1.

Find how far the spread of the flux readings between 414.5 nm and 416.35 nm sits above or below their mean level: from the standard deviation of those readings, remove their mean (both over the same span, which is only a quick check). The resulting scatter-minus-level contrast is -7.0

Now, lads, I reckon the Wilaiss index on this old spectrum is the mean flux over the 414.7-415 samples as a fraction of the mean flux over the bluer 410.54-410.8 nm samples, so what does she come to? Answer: 1.05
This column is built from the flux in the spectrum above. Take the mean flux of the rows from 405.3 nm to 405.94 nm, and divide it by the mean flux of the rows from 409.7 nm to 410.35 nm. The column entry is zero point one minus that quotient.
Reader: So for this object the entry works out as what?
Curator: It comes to -0.86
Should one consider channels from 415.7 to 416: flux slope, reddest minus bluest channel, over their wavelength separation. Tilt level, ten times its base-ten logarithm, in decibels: 7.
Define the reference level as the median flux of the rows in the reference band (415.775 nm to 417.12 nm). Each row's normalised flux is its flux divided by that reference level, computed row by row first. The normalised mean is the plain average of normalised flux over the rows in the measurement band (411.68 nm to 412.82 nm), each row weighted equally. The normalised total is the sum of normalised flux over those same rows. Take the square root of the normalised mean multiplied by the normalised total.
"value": 3.50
